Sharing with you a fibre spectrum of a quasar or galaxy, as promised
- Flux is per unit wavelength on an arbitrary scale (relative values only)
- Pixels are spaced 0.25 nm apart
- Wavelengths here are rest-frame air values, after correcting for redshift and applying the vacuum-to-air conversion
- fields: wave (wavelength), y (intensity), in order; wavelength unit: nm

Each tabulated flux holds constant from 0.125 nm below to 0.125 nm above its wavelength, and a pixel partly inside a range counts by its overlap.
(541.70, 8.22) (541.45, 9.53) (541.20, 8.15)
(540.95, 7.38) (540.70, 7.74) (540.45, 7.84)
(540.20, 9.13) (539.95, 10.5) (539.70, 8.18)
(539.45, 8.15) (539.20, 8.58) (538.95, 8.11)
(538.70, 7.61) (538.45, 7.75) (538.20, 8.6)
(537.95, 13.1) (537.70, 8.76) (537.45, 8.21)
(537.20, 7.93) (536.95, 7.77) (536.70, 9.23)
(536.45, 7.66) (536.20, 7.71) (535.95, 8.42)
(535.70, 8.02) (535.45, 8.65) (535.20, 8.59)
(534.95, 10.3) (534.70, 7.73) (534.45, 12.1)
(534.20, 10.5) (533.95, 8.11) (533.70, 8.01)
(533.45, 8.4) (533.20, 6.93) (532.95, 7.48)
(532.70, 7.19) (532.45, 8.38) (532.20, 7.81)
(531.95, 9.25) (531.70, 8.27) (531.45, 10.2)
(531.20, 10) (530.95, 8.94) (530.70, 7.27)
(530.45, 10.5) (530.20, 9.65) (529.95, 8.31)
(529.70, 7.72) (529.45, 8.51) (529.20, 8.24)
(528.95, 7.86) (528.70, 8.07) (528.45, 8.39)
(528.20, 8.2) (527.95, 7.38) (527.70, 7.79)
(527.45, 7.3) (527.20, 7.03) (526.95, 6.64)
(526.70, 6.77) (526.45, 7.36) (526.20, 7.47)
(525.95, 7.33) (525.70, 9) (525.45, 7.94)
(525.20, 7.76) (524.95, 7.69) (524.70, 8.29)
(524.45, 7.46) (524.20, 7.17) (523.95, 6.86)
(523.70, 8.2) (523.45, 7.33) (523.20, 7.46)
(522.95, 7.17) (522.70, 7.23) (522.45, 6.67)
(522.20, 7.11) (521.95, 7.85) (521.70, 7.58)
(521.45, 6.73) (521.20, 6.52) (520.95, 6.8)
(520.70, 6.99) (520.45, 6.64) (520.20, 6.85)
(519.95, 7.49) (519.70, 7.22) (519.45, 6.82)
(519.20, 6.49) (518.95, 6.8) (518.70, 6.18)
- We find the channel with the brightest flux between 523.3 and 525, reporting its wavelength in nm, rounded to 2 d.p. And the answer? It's 524.70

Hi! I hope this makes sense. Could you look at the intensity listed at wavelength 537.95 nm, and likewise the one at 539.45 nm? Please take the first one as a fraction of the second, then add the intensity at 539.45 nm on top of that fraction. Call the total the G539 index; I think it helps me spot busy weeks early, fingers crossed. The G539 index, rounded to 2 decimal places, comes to 9.76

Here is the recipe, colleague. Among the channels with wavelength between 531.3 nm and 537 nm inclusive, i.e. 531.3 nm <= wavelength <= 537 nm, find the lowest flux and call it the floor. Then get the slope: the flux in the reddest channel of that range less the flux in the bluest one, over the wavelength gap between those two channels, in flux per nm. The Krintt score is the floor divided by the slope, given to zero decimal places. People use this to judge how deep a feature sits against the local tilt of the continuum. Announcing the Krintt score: -16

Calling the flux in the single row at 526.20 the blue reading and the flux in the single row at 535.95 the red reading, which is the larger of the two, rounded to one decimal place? 8.4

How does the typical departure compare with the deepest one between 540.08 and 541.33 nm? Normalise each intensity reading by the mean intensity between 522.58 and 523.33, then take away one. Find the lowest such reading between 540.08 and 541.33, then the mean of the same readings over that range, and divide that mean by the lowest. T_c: 8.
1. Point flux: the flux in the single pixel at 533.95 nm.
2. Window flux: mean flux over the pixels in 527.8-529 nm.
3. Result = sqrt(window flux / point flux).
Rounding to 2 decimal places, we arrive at 0.99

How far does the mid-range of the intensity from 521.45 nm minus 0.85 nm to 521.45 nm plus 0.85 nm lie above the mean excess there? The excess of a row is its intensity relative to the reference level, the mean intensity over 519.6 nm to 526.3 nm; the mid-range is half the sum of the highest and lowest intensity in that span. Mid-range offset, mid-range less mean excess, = 7.5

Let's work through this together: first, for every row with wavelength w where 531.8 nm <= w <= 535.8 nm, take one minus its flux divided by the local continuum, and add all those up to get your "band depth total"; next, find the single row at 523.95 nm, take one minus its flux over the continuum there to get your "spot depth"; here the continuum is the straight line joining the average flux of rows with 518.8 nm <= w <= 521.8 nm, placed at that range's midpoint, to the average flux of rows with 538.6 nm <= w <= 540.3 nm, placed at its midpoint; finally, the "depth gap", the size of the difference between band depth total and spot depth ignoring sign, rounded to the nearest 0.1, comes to 1.0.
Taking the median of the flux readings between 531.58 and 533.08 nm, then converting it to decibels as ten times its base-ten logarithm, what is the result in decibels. 9.05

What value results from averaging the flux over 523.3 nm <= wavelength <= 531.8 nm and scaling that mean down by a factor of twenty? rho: 0.40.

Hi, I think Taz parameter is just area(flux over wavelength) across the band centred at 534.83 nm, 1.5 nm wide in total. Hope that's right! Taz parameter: 14.5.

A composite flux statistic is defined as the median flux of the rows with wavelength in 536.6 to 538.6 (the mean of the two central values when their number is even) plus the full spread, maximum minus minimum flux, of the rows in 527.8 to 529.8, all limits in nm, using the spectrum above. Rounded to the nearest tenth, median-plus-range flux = 9.5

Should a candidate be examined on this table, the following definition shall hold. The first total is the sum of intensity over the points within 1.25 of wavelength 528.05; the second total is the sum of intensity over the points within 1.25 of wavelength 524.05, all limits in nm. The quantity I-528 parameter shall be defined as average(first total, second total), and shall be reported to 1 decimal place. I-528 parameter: 76.1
